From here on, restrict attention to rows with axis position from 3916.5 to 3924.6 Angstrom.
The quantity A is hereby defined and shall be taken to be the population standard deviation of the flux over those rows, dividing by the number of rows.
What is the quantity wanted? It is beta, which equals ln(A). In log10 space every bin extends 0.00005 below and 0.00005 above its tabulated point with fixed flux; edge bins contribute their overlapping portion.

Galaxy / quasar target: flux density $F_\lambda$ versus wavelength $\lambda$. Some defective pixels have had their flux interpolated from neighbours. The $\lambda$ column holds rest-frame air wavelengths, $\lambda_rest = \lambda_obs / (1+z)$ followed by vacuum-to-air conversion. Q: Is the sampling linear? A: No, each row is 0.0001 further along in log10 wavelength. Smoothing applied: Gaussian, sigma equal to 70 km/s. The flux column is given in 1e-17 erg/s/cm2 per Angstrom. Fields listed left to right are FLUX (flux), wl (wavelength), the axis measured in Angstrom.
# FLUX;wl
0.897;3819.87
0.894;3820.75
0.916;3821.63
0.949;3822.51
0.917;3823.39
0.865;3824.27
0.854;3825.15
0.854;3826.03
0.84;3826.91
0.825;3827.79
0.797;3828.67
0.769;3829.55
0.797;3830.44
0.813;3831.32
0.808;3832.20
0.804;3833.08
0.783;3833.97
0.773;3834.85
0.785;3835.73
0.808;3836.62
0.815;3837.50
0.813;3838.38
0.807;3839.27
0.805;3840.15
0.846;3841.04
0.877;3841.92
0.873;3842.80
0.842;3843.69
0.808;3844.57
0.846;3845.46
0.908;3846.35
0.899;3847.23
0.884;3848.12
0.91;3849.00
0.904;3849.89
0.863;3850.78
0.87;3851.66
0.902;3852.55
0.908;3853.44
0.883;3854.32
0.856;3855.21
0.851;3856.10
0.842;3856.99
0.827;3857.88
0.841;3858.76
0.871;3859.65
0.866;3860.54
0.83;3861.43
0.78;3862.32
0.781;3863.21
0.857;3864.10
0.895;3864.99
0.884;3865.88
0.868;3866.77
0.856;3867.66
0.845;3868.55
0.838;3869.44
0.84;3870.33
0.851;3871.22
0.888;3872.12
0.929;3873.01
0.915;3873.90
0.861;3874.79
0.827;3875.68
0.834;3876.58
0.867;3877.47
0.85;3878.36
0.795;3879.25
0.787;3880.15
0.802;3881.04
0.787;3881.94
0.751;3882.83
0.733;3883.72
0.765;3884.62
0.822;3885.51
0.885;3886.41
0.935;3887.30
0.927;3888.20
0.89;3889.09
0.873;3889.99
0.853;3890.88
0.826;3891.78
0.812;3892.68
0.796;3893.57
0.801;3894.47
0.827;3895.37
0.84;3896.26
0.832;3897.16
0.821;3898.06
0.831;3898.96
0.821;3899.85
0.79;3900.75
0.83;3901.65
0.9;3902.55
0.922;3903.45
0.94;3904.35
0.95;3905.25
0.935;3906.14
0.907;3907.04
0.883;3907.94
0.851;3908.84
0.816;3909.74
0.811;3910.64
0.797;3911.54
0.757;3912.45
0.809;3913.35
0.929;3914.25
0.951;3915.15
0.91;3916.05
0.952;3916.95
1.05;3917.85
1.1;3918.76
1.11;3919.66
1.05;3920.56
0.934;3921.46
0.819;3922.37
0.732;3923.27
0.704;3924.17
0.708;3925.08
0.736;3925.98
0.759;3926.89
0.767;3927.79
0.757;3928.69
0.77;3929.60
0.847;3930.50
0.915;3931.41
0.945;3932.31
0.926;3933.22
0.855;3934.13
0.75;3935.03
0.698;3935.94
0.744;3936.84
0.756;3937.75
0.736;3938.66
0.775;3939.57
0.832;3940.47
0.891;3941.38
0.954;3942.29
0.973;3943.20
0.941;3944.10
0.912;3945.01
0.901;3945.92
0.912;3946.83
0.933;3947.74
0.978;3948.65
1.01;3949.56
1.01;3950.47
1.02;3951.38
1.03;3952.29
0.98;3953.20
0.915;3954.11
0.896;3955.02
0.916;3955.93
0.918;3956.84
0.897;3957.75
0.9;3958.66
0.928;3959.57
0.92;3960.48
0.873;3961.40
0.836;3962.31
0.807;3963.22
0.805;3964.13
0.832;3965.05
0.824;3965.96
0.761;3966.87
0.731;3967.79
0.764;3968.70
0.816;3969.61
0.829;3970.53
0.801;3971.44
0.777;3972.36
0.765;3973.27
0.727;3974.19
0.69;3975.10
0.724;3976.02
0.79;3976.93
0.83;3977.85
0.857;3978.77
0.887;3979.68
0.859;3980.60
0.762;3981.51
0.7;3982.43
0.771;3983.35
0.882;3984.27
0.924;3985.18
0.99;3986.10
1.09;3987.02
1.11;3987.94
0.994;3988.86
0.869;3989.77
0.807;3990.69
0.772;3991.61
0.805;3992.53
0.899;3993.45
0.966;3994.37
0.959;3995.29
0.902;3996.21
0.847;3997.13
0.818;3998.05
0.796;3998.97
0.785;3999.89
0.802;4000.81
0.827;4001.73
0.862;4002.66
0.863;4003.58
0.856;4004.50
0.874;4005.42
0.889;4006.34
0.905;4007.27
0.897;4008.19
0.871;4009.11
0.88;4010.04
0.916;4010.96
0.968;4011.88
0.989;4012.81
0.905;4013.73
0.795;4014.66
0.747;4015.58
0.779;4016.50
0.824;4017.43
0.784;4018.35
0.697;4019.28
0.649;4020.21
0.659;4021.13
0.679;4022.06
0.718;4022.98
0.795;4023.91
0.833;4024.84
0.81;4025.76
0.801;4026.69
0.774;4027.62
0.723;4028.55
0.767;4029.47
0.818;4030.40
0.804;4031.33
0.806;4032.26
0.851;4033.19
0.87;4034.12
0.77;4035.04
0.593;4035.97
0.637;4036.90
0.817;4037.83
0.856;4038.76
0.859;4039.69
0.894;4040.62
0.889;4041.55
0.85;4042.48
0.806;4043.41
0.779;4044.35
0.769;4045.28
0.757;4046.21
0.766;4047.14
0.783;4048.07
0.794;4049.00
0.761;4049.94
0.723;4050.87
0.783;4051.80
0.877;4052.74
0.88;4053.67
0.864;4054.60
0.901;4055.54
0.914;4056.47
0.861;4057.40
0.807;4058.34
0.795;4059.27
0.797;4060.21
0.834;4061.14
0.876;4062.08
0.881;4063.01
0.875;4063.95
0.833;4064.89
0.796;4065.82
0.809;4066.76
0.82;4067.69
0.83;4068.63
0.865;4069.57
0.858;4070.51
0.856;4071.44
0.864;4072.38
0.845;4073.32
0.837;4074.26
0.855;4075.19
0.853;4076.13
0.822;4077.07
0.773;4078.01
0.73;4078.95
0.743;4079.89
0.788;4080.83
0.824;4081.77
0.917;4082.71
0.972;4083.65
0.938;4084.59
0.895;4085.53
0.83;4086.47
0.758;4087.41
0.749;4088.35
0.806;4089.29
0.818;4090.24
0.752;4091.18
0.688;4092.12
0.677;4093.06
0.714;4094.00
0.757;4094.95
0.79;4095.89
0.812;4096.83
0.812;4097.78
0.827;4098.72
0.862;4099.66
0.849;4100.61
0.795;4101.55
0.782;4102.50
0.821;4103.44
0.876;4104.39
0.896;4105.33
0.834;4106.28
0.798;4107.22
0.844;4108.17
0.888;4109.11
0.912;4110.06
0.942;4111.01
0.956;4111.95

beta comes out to -1.9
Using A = 0.146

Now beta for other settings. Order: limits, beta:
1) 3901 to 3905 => -3.2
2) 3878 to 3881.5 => -3.7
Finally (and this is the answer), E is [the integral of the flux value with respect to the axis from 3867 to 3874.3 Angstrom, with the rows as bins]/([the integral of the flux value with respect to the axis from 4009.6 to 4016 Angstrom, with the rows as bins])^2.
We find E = 0.20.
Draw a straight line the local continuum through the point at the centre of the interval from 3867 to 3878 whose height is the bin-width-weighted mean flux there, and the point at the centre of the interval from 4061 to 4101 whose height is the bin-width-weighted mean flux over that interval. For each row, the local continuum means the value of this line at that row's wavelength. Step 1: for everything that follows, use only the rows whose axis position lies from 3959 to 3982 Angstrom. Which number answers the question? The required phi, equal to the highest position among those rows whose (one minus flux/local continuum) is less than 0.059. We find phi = 3980.60 Angstrom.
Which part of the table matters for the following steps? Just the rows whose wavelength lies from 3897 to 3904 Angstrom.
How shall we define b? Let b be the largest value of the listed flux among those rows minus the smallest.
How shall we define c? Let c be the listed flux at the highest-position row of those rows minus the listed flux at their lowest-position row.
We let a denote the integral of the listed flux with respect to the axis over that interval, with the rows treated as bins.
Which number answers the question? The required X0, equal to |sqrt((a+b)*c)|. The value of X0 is 0.7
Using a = 5.9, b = 0.13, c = 0.09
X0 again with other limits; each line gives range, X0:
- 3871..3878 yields 0.3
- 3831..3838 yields 0.1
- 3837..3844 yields 0.4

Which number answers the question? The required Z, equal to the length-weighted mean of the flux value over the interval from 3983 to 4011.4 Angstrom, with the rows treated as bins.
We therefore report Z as 0.89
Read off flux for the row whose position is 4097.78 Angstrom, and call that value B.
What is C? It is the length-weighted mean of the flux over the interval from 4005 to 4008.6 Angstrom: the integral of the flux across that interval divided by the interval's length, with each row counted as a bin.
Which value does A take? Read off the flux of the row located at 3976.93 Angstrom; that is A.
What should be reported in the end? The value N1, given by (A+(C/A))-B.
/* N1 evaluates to 1.11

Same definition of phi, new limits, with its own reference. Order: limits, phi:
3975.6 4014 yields 4013.73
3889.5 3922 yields 3921.46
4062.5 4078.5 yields 4078.01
